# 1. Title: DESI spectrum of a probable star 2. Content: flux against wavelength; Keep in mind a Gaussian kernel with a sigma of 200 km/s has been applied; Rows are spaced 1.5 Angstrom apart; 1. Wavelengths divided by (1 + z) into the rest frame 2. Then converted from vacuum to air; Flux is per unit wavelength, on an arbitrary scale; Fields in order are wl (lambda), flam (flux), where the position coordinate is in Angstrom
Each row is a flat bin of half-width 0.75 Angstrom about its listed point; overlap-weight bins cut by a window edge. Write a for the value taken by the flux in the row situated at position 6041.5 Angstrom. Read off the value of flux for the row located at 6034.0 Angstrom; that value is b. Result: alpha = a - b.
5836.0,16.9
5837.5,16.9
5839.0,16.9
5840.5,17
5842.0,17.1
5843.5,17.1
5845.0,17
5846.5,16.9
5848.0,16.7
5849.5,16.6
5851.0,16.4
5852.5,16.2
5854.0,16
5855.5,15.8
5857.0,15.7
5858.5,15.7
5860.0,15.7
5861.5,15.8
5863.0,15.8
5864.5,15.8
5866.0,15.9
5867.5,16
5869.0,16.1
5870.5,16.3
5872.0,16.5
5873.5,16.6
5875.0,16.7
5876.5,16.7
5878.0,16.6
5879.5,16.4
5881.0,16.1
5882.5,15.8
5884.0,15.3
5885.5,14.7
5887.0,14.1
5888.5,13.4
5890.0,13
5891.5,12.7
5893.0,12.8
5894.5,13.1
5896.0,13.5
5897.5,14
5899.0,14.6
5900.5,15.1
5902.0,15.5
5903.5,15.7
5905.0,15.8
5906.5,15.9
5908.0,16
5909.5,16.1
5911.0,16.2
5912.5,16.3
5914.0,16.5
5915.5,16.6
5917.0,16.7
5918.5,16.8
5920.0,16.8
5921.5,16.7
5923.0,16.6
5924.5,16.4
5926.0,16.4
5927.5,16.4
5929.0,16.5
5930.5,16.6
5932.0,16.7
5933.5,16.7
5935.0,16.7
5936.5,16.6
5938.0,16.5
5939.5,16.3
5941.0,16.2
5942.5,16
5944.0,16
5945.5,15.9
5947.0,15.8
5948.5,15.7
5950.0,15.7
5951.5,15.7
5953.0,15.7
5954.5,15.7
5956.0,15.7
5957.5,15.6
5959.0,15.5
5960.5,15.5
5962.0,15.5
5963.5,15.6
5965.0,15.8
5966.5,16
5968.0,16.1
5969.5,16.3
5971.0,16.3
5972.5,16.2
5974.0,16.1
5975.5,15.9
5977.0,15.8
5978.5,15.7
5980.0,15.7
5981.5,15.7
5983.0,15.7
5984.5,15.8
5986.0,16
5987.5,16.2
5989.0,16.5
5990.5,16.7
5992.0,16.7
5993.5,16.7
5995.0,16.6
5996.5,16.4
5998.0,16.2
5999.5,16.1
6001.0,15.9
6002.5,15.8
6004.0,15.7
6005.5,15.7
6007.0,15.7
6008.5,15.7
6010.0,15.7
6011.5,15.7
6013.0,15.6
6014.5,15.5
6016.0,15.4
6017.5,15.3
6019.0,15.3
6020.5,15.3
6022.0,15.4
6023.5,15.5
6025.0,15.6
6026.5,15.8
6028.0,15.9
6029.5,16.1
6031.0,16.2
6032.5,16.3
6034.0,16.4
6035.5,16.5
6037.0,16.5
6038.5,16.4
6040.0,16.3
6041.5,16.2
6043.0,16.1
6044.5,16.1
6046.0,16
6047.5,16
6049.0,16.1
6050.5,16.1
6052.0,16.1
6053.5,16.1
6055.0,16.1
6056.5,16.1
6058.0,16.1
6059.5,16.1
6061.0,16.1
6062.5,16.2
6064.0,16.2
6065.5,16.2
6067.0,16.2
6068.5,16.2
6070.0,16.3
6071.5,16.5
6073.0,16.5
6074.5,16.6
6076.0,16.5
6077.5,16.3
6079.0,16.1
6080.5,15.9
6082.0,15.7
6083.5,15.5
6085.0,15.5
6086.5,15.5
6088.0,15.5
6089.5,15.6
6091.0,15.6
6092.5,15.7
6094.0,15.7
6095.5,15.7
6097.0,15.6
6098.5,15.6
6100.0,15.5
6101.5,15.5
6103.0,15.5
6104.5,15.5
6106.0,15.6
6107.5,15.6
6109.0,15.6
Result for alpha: -0.2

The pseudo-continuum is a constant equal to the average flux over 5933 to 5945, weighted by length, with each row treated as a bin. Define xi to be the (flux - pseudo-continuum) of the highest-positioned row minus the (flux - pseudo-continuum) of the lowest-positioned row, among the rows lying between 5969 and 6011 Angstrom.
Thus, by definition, -0.6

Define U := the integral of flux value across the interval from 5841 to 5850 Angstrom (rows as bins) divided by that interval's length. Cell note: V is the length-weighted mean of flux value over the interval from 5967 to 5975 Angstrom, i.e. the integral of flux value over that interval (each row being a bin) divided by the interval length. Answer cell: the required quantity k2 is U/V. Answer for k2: 1.04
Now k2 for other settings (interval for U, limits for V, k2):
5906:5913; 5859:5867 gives 1.02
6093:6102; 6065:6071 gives 0.96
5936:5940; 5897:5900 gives 1.14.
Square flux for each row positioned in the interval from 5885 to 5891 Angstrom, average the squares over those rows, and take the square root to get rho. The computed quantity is 13.8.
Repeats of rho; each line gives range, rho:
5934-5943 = 16.4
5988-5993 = 16.6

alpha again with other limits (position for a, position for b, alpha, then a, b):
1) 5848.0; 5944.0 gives 0.7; 16.7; 16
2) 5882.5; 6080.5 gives -0.1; 15.8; 15.9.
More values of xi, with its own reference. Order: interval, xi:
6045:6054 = 0.1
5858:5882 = 0.4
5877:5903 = -1.1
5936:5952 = -0.9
